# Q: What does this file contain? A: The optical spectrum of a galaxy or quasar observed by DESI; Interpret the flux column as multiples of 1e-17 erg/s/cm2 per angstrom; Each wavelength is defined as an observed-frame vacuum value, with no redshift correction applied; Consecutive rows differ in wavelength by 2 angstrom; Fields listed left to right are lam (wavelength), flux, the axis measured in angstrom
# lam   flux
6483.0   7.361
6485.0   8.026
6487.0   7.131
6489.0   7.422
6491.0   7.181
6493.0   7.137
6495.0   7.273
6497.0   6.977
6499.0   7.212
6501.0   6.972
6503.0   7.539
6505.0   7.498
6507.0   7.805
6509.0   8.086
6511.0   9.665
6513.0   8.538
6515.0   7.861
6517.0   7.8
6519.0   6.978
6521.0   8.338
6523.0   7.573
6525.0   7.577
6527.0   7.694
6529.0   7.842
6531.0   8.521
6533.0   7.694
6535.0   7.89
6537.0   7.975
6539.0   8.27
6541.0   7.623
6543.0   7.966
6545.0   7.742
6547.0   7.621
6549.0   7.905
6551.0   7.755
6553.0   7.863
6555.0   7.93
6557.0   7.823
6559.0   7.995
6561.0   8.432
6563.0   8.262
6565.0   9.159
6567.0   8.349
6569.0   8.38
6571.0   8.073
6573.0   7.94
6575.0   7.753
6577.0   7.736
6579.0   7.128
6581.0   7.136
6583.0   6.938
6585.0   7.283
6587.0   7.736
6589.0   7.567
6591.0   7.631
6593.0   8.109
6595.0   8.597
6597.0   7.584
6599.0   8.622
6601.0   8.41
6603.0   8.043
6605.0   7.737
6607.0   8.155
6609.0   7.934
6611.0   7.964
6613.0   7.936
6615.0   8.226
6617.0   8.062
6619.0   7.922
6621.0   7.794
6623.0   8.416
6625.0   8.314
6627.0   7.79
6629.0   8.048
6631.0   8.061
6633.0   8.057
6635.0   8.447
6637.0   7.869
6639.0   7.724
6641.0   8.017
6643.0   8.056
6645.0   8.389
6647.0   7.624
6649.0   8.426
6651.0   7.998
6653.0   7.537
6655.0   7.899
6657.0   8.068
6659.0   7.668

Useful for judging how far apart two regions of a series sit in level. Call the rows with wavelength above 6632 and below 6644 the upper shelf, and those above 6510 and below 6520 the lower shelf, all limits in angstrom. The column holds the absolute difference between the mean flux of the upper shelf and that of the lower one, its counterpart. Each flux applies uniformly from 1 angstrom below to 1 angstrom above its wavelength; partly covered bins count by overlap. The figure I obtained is 0.14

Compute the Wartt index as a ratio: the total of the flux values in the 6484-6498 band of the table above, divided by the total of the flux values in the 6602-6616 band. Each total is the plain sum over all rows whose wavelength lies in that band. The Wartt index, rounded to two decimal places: 0.91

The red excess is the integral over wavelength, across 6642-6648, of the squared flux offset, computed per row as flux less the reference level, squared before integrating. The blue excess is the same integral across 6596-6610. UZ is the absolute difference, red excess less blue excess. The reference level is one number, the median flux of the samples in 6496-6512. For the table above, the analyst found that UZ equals 3.7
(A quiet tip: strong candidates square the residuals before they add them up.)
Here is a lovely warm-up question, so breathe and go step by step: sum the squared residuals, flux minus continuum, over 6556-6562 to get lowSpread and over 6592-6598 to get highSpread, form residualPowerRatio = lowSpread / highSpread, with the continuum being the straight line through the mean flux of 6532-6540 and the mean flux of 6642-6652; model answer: 0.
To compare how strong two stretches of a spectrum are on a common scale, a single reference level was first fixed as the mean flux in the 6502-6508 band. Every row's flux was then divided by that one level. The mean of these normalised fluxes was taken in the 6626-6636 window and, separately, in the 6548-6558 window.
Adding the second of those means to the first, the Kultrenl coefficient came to 2.09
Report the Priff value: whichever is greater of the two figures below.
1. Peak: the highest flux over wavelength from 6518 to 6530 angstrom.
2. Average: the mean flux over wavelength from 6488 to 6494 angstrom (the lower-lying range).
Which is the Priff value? 8.34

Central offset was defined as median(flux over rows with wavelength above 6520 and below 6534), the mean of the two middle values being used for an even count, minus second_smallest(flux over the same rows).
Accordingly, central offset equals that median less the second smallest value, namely 0.12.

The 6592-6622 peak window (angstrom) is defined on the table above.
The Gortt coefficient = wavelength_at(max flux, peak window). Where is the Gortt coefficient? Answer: 6599.0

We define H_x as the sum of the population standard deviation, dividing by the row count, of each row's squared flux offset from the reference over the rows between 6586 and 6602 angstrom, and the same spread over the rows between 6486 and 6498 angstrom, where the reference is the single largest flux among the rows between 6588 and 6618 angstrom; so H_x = 0.86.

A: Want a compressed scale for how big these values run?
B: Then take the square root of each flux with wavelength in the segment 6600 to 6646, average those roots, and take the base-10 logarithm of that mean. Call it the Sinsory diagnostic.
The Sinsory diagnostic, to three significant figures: 0.453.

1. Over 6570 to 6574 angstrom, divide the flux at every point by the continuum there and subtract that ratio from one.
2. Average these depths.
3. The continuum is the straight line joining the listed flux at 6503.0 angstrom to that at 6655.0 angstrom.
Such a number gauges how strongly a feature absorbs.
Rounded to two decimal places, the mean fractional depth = -0.04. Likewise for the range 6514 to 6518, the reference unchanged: -0.03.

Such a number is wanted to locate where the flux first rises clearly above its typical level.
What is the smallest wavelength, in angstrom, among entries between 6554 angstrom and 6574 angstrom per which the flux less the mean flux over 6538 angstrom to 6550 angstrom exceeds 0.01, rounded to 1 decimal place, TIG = 6555.0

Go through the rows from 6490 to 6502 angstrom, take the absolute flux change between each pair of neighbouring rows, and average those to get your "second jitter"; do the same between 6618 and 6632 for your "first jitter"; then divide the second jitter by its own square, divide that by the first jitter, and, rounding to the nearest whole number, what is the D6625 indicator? 19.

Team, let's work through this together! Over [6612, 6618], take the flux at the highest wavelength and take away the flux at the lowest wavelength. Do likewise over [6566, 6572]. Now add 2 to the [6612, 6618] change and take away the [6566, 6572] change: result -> 2.4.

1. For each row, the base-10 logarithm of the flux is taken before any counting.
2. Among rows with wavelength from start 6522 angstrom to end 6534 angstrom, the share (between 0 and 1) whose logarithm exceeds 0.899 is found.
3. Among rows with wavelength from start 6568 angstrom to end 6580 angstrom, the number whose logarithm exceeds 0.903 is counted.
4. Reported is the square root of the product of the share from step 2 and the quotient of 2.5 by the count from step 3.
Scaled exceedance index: 0.5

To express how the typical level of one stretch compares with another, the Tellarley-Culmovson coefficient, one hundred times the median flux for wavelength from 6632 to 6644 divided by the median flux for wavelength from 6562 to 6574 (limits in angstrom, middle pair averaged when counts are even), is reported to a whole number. 97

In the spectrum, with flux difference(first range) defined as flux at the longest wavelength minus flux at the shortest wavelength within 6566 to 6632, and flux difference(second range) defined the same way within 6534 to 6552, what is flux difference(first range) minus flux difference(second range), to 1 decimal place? -0.2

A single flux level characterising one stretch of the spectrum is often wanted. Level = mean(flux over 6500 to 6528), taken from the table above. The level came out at 7.85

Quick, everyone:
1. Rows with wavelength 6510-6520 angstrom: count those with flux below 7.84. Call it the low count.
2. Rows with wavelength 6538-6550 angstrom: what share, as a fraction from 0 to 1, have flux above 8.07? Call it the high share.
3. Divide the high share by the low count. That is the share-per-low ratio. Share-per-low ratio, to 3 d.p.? 0.083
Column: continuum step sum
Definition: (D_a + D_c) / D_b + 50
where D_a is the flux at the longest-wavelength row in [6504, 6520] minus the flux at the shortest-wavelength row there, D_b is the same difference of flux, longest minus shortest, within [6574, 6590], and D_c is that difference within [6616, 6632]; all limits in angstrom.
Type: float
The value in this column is 52.8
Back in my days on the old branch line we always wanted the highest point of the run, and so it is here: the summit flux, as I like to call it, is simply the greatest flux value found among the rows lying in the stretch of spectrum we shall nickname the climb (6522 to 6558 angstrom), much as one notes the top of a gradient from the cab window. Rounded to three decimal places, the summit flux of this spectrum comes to 8.521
